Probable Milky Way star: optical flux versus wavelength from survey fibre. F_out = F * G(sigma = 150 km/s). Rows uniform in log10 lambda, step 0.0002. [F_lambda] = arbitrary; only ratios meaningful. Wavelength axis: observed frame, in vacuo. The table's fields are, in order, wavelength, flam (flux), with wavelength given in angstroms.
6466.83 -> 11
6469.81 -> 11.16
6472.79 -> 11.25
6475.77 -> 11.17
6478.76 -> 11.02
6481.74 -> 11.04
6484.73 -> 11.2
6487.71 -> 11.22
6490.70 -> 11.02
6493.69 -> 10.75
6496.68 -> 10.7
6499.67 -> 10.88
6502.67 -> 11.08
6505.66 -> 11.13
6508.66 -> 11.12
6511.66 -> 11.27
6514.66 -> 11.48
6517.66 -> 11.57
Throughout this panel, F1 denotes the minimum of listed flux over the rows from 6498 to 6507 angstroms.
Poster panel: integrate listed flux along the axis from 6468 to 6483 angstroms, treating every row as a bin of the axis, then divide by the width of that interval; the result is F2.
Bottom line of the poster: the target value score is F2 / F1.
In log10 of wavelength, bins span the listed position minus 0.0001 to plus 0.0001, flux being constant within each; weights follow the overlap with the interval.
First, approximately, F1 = 10.88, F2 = 11.1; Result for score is 1.023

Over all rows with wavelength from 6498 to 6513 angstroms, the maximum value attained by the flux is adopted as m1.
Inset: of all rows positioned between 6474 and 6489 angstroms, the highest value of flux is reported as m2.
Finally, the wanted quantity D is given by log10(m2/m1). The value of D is -0.002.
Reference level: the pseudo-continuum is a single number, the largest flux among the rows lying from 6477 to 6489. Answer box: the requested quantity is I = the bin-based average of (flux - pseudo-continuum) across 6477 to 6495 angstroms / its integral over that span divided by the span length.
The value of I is -0.17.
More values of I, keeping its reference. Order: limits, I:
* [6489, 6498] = -0.39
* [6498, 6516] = -0.07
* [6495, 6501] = -0.43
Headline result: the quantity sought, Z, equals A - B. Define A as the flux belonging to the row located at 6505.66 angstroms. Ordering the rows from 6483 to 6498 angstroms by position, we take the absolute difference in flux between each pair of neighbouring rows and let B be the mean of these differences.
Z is 11.0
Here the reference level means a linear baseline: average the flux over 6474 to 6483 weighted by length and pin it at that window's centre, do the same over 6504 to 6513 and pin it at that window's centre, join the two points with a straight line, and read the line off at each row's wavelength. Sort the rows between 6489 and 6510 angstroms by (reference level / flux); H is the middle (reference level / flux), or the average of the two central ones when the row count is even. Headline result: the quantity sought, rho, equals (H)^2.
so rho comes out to 1.02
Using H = 1.01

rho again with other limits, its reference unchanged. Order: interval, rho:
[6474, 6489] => 0.98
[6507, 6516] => 0.98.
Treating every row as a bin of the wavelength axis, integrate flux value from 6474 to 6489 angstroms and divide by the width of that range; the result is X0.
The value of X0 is 11.13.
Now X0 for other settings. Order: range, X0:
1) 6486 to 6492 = 11.14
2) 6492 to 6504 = 10.85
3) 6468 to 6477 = 11.19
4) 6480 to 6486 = 11.11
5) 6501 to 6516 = 11.20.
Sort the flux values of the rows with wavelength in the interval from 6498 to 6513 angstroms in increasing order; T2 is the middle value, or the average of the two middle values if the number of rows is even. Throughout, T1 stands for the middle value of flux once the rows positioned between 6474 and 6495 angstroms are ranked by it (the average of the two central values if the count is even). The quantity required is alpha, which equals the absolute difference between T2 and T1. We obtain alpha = 0.080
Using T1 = 11.0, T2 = 11.1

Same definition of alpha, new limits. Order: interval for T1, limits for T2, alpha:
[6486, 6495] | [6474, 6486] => 0.085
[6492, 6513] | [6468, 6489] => 0.090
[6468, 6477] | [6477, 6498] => 0.150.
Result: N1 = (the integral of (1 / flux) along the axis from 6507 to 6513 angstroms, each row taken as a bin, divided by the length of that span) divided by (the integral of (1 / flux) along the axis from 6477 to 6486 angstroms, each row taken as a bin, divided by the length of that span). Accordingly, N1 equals 0.99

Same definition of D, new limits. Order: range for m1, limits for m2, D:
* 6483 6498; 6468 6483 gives 0.001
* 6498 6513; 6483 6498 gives -0.002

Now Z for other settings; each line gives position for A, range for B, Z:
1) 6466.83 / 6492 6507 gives 10.9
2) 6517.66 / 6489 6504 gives 11.4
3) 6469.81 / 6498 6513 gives 11.1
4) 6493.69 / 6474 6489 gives 10.7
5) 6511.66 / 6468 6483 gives 11.2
